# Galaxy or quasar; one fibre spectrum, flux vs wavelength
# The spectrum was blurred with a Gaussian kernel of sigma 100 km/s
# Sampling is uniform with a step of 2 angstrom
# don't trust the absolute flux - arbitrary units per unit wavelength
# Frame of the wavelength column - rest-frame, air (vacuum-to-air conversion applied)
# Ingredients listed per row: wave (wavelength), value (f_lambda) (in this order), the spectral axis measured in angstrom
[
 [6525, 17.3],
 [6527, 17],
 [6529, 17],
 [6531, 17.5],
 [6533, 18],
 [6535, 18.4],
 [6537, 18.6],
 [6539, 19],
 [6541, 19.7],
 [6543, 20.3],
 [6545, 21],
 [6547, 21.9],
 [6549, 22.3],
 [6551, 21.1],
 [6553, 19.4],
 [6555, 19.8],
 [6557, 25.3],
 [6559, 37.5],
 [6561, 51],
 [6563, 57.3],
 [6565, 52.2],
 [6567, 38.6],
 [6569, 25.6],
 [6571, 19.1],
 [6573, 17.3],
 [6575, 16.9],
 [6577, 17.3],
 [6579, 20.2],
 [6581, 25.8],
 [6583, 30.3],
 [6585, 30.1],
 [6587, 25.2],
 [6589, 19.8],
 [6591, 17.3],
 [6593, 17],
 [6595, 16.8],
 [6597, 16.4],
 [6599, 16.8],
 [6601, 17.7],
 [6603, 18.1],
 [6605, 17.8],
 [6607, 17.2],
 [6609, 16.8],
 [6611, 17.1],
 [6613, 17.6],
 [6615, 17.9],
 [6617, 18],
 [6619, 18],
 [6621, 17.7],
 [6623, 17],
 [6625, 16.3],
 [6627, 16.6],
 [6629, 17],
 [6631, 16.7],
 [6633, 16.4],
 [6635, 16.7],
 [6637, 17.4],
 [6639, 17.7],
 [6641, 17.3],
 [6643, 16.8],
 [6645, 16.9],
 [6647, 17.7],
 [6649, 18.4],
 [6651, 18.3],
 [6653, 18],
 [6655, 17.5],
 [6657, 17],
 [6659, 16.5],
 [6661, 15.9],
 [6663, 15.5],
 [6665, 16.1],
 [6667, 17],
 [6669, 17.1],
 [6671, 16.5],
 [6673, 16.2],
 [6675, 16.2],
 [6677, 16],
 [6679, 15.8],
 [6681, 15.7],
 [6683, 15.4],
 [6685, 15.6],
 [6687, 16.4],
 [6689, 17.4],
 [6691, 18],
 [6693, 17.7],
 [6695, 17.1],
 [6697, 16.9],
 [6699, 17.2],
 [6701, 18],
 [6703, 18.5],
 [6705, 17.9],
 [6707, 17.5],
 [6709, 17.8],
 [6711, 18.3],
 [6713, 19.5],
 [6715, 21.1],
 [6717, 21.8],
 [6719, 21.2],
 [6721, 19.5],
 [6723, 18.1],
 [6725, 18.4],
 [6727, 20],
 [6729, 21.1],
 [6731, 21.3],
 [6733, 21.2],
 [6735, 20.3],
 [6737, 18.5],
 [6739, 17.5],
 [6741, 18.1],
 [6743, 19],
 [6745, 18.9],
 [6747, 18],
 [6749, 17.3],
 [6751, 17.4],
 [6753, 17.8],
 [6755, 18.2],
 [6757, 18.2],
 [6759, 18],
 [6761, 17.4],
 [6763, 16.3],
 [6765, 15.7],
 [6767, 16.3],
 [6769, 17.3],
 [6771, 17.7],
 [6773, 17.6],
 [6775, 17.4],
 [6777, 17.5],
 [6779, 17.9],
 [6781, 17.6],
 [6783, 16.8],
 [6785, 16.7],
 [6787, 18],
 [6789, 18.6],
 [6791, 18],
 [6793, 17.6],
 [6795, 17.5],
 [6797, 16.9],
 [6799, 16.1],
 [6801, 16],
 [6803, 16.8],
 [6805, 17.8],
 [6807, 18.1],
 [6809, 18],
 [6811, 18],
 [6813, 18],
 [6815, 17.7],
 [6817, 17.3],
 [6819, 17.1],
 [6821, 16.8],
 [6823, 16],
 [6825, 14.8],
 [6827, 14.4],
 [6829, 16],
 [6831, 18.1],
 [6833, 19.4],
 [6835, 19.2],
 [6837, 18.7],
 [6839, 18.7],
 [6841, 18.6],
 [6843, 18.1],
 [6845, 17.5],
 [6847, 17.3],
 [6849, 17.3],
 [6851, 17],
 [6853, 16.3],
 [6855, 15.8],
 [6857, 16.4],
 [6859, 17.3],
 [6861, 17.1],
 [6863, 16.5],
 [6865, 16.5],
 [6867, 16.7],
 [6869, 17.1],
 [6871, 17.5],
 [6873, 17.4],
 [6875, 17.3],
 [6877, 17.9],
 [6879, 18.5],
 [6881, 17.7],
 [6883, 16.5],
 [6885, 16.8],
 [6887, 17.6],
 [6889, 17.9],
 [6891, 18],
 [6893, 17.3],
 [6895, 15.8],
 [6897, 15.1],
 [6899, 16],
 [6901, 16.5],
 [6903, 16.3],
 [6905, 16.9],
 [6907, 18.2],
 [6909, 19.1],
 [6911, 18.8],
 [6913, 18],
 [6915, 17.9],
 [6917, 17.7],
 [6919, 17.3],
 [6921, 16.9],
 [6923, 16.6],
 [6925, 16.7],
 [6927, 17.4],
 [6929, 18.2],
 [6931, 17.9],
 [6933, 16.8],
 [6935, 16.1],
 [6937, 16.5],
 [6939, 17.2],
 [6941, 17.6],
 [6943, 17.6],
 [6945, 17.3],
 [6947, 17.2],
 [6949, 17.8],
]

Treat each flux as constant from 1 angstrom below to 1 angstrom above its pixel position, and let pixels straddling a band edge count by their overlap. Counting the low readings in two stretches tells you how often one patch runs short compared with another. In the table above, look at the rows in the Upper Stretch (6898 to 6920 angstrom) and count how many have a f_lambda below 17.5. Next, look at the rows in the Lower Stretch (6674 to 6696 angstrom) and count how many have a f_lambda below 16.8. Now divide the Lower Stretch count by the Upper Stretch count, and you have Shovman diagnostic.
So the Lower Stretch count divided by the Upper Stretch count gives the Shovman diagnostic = 1.4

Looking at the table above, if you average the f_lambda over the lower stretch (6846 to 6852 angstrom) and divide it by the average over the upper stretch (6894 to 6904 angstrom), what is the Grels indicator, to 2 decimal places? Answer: 1.08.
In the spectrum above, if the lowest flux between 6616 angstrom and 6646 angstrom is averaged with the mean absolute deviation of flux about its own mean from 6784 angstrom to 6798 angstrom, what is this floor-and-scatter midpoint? 8.4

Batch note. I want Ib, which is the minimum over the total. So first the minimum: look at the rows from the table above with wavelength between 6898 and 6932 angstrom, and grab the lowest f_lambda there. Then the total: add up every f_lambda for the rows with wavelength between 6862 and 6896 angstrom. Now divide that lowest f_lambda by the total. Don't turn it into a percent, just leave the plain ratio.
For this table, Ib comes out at 0.055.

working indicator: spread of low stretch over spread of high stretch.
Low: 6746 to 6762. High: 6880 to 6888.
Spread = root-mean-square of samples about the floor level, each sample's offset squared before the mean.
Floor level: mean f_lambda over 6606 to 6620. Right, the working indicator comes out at 0.7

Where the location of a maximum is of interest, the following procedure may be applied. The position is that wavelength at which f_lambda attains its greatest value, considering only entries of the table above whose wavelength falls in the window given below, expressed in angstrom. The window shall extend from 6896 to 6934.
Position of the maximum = 6909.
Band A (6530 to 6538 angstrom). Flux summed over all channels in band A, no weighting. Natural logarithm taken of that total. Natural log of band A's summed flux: 4.28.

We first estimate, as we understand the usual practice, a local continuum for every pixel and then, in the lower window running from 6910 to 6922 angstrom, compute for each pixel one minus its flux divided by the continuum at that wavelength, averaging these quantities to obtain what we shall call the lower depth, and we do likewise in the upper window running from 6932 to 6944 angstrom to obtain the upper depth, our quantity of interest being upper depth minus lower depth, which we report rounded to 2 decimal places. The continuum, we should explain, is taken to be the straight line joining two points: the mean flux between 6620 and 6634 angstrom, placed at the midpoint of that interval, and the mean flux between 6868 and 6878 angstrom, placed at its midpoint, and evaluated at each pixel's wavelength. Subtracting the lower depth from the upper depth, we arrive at 0.05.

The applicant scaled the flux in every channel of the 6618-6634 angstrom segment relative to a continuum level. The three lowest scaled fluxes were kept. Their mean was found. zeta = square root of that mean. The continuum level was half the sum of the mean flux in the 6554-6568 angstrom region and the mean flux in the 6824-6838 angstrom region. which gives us 0.756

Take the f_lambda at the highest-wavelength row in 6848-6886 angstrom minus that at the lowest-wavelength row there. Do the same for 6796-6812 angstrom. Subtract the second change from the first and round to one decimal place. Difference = -1.6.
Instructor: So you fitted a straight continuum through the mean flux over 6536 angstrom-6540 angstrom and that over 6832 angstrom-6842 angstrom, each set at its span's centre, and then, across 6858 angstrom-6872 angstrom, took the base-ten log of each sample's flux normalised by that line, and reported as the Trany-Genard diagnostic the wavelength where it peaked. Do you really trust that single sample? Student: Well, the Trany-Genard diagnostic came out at 6871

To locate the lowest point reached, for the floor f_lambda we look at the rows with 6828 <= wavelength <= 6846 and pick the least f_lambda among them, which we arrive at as 16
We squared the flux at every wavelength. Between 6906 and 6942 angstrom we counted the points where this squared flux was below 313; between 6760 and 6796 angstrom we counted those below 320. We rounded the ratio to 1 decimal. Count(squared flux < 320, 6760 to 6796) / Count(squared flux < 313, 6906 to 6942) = 1.4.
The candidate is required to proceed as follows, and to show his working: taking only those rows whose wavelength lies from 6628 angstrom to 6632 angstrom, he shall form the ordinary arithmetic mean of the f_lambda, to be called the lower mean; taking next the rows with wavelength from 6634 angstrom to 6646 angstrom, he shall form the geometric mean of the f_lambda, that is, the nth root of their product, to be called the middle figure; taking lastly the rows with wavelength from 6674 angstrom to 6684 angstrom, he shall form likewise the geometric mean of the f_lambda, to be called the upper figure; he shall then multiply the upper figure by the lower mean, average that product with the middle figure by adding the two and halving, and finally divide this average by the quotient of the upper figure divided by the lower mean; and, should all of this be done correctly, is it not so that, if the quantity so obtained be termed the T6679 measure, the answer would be 151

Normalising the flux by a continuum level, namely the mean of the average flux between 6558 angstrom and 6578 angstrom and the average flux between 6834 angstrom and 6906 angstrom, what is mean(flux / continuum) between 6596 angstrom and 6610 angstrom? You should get 0.684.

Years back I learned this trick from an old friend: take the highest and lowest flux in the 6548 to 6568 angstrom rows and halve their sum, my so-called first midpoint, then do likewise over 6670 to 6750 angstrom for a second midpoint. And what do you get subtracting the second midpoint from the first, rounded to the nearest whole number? 20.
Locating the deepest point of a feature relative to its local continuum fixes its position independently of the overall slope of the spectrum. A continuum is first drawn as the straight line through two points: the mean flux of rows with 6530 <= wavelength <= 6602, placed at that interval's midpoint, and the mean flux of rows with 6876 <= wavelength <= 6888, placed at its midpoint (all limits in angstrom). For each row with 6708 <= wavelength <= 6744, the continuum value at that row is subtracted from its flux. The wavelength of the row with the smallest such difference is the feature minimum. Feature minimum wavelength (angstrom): 6709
